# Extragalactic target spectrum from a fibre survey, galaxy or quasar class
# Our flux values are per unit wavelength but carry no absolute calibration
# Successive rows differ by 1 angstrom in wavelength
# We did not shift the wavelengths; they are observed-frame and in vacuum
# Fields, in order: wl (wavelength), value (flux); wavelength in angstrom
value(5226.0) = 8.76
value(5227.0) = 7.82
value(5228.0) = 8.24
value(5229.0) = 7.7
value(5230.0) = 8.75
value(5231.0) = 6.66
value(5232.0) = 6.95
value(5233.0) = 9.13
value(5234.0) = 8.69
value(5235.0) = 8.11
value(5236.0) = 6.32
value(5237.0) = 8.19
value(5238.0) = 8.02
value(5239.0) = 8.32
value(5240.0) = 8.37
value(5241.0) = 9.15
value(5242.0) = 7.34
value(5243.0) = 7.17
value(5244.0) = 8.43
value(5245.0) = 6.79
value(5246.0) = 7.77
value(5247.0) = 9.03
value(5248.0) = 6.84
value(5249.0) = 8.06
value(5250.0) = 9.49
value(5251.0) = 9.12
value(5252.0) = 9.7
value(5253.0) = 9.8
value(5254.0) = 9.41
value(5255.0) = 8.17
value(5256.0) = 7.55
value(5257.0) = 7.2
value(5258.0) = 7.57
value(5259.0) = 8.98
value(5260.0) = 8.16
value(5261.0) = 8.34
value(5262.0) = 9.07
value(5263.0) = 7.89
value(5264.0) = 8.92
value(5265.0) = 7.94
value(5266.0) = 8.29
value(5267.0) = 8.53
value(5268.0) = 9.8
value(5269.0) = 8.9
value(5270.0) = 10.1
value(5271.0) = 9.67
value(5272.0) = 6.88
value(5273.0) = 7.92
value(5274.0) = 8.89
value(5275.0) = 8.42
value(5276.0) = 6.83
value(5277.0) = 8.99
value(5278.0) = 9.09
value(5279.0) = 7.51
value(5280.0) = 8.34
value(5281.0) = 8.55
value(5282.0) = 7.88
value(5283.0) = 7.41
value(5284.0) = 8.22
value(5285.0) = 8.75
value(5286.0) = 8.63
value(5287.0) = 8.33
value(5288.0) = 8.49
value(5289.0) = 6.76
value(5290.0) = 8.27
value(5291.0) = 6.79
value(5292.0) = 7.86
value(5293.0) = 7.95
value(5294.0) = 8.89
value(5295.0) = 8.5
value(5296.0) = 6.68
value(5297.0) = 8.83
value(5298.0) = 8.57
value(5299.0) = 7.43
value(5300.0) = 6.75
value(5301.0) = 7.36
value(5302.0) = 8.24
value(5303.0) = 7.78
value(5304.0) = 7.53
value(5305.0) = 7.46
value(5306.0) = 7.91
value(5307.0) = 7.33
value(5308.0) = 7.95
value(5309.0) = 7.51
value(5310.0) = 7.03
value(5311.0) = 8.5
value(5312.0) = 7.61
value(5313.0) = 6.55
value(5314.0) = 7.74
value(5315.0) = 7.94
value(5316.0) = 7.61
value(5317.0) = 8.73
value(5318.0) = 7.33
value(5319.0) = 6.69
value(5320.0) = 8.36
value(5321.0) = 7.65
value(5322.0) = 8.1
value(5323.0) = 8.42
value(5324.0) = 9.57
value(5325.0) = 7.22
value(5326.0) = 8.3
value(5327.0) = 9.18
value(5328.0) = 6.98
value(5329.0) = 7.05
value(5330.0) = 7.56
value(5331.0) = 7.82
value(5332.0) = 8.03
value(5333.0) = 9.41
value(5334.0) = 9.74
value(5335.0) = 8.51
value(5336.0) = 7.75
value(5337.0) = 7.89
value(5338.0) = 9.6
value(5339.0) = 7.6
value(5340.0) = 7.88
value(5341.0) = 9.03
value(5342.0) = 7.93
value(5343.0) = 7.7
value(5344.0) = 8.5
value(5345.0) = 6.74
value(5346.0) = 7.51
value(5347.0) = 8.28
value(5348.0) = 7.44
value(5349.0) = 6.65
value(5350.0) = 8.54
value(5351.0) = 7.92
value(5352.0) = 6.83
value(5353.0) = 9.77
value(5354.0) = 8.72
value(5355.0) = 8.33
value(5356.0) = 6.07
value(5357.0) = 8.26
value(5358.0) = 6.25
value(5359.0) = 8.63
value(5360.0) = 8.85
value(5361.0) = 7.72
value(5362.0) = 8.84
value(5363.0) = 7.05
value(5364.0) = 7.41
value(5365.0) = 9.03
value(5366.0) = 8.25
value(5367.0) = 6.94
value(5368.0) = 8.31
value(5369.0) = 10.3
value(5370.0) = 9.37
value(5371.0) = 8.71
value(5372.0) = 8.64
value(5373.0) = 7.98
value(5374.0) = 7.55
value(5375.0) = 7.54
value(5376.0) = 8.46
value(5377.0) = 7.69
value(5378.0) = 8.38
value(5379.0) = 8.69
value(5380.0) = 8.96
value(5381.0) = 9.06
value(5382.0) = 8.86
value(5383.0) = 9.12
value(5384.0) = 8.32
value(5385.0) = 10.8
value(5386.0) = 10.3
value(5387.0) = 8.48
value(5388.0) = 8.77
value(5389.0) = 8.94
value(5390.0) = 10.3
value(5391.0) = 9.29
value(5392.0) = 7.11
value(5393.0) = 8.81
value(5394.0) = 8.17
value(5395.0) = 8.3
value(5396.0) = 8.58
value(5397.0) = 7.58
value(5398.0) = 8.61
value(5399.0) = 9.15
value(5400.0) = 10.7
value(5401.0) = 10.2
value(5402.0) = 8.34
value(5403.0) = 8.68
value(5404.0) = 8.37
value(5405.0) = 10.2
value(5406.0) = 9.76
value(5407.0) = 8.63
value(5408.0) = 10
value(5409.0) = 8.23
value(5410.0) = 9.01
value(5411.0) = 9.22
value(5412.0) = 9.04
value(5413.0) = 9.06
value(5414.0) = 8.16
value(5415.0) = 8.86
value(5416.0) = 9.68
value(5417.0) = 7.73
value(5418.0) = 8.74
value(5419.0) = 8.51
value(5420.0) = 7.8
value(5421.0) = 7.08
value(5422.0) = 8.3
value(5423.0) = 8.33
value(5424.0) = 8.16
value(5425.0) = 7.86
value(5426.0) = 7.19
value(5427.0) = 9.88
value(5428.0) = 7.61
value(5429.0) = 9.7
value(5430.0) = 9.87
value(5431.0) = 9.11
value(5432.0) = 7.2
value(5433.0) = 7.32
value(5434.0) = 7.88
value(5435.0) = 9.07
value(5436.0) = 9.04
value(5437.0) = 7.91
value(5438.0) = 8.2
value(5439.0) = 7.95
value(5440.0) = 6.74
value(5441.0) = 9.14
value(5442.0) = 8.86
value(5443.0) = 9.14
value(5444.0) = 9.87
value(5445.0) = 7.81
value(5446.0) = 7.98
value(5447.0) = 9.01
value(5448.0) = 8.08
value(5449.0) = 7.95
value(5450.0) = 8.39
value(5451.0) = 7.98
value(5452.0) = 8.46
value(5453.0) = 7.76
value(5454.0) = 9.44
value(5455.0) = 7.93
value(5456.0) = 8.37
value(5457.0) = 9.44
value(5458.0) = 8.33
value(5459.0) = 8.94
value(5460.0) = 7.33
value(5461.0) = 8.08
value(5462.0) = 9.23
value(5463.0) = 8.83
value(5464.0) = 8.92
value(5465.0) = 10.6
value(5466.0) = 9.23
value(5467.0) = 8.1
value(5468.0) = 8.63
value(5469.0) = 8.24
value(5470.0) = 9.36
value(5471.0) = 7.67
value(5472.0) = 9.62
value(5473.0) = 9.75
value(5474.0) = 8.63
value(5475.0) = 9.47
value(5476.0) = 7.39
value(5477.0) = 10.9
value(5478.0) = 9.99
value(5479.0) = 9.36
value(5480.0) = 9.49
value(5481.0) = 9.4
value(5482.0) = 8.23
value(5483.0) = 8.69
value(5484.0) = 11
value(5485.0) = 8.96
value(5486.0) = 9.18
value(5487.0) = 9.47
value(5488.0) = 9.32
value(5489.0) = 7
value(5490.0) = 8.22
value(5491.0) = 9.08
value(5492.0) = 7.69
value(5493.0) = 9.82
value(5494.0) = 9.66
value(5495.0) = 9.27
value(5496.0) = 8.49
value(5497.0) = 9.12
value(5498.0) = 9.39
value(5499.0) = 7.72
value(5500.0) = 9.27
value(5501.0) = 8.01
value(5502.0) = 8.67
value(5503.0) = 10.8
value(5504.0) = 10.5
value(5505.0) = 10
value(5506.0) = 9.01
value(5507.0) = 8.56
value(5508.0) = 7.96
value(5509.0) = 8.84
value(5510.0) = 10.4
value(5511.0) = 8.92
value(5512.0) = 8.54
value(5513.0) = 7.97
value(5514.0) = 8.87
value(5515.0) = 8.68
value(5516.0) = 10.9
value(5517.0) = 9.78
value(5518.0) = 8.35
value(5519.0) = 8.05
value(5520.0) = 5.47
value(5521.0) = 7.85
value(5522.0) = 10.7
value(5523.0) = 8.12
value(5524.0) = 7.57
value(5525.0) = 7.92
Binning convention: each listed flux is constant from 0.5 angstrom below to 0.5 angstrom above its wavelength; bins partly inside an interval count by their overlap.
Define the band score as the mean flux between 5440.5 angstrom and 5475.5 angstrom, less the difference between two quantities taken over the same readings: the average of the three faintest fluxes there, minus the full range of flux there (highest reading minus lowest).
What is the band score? 4.4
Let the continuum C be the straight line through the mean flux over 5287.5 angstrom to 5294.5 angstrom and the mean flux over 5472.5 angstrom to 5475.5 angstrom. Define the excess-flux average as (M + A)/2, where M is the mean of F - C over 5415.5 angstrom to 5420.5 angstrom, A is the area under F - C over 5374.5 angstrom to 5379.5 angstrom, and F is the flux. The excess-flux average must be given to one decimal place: -1.1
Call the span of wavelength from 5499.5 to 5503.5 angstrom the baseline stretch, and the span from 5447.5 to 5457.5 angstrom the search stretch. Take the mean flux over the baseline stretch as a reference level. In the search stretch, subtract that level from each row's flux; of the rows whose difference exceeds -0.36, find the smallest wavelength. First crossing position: 5454.0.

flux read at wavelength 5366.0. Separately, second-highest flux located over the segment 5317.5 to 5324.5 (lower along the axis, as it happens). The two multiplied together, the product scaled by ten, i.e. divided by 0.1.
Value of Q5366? 695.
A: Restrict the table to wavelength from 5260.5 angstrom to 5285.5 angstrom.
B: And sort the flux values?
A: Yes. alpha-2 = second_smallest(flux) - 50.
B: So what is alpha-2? -43.1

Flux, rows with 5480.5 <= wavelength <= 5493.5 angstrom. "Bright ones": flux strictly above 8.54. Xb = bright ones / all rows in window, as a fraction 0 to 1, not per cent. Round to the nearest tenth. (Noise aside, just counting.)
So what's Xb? 0.7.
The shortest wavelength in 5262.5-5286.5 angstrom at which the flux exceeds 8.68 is 5264.0 angstrom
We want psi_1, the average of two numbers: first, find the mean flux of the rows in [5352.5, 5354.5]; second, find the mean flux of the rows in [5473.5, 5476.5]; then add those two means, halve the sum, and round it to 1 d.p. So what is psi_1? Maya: 8.9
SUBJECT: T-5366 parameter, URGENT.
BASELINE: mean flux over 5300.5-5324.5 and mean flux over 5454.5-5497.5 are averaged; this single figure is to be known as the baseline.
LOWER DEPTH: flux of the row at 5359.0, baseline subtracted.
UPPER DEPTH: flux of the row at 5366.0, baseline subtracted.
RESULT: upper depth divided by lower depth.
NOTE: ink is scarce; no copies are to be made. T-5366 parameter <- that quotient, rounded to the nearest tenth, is -0.4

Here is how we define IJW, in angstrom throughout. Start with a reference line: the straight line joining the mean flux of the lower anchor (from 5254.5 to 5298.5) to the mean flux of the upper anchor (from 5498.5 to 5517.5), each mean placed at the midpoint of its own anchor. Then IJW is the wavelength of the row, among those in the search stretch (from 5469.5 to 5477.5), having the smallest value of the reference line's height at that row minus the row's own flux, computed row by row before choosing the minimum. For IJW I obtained 5477.0 angstrom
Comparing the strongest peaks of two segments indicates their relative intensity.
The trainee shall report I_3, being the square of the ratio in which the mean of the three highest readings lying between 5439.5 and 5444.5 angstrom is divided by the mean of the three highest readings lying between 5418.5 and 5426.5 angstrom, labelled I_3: 1.3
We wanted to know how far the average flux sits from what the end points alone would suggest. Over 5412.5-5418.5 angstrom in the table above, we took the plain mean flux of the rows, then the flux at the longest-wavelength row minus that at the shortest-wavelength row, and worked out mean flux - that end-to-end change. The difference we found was 9.0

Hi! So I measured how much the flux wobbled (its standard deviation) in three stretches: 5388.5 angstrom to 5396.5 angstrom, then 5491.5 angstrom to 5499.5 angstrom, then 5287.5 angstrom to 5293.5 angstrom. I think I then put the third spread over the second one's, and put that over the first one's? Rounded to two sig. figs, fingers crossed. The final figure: 1.0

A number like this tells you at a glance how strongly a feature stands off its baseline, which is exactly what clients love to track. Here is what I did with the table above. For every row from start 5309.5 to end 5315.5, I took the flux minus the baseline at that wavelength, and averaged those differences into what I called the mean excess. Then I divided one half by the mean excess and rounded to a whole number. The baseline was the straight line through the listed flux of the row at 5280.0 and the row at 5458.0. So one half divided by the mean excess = -1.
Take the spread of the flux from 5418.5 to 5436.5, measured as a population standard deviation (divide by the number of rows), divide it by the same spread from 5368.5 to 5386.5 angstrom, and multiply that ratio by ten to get 10.0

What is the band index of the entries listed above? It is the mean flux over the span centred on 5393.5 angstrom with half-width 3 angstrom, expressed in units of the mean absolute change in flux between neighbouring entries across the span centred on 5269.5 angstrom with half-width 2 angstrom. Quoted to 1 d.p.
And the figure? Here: 9.9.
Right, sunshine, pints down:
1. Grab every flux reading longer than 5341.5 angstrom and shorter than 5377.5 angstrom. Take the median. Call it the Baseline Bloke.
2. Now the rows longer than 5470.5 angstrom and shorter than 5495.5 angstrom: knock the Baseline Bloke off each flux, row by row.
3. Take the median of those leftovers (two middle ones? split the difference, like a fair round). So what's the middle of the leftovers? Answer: 1.2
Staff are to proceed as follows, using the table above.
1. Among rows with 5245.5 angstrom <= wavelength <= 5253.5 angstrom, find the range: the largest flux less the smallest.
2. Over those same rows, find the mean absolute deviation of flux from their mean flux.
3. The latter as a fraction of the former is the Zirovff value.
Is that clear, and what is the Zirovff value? 0.30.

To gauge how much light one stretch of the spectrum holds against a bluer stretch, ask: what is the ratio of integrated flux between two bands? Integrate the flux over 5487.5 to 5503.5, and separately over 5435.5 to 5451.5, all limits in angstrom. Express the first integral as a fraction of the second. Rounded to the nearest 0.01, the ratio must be 1.06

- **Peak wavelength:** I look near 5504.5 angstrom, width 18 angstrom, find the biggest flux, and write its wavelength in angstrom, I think 5503.0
